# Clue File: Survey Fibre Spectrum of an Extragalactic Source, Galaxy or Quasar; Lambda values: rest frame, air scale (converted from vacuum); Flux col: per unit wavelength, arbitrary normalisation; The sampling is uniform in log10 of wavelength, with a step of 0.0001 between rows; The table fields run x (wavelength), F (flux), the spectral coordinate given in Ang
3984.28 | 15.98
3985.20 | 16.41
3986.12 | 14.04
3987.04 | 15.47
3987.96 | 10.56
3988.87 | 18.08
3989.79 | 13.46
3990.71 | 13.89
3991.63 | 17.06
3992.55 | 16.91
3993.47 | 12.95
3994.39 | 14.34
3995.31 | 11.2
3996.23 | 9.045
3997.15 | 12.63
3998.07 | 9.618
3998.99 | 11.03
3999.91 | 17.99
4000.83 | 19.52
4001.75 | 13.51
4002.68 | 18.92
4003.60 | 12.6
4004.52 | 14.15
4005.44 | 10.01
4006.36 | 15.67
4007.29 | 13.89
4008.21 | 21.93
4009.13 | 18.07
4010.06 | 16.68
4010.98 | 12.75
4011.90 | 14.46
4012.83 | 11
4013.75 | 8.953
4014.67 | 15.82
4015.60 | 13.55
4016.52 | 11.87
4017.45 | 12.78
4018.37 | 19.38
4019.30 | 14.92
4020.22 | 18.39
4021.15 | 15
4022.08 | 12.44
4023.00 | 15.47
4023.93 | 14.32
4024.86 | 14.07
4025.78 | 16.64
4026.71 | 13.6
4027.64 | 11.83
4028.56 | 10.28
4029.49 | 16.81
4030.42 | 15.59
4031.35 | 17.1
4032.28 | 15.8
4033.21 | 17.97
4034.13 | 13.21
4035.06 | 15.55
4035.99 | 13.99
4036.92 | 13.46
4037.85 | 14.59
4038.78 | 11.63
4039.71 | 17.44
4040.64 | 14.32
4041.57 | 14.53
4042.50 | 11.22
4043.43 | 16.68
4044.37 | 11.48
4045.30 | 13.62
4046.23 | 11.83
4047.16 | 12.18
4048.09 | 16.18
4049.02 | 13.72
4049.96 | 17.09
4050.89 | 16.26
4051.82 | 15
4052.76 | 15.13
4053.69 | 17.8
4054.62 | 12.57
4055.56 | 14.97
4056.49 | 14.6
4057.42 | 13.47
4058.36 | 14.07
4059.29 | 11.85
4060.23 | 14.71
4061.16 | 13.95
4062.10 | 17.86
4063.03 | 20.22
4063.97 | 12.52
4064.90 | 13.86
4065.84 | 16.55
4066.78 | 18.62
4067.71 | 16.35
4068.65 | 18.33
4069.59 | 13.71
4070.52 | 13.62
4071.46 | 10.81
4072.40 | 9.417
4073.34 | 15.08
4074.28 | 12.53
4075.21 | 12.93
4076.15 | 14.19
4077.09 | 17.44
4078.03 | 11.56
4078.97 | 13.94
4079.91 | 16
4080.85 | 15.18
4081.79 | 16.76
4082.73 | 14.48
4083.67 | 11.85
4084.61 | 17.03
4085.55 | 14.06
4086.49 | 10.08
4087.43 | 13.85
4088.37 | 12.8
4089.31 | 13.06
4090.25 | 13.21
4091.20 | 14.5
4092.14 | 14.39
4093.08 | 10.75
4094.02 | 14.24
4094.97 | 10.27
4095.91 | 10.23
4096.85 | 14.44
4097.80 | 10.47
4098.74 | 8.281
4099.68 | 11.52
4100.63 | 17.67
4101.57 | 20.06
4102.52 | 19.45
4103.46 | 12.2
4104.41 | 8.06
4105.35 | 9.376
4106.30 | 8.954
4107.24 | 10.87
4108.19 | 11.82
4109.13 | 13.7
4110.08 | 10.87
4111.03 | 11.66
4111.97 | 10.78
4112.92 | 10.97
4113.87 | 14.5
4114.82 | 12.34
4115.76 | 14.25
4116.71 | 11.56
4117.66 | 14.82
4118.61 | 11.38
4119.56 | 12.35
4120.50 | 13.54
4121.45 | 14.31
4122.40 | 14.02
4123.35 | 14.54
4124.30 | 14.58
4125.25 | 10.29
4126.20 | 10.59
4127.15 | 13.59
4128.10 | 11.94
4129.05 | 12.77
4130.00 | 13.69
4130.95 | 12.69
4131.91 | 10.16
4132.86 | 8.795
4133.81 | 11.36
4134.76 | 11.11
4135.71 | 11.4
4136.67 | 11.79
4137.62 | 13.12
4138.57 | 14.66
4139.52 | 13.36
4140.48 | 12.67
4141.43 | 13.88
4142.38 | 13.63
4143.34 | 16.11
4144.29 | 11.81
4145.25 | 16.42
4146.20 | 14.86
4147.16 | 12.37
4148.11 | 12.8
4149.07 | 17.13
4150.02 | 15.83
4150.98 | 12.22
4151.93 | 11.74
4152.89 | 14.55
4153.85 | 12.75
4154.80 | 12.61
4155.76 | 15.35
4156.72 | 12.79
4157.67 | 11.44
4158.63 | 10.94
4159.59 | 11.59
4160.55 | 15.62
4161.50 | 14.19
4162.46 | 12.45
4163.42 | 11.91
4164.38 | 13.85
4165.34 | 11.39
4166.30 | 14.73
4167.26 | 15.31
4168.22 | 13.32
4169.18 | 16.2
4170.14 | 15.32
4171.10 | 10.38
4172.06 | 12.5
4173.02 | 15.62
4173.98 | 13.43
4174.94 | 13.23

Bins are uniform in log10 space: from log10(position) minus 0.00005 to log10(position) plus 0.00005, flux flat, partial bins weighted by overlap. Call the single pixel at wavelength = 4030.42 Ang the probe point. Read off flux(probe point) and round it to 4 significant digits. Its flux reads 15.59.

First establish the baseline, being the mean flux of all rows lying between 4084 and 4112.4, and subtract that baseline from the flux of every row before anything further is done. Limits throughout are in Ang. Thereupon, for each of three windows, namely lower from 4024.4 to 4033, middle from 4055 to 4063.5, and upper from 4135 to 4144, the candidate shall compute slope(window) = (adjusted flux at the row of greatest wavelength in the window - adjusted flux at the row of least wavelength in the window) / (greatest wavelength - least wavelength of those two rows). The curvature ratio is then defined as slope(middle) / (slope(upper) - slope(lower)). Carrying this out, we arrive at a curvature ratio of 1.8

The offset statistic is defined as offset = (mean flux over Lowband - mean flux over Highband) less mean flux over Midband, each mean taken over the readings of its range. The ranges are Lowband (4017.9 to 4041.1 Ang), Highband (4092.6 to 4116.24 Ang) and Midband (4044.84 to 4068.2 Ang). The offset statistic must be -12.4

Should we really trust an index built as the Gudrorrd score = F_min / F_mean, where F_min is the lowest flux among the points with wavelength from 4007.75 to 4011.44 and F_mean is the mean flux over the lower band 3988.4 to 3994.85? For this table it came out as 0.84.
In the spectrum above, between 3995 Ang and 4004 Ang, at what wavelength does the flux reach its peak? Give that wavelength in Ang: 4000.83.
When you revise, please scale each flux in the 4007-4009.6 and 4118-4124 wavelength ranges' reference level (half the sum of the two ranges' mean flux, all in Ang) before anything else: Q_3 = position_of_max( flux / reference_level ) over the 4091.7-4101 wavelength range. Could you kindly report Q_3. 4100.63 Ang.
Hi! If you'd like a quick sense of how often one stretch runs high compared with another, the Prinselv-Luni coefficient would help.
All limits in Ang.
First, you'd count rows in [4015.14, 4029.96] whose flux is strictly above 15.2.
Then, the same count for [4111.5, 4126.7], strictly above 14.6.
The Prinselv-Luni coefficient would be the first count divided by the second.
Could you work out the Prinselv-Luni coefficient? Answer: 5.0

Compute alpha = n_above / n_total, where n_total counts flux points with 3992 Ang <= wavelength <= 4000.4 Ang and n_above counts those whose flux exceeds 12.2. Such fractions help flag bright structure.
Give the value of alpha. 0.56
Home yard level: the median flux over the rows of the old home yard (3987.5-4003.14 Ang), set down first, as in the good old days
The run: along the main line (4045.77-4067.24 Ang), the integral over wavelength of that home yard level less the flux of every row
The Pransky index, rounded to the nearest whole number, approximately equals -32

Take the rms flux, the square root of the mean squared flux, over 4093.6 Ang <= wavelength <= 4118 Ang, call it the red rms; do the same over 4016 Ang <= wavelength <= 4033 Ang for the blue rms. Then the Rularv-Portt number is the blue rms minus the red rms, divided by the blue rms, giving 0.15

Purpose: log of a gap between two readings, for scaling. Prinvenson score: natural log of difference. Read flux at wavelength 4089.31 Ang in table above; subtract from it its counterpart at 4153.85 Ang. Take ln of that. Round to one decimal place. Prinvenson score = -1.2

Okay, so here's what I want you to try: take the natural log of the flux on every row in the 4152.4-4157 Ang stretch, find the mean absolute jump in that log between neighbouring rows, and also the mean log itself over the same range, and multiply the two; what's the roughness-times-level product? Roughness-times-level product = 0.34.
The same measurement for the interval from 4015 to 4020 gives 0.59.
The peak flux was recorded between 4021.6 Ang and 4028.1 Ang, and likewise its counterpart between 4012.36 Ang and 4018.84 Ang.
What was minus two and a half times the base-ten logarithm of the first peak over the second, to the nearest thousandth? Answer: 0.166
